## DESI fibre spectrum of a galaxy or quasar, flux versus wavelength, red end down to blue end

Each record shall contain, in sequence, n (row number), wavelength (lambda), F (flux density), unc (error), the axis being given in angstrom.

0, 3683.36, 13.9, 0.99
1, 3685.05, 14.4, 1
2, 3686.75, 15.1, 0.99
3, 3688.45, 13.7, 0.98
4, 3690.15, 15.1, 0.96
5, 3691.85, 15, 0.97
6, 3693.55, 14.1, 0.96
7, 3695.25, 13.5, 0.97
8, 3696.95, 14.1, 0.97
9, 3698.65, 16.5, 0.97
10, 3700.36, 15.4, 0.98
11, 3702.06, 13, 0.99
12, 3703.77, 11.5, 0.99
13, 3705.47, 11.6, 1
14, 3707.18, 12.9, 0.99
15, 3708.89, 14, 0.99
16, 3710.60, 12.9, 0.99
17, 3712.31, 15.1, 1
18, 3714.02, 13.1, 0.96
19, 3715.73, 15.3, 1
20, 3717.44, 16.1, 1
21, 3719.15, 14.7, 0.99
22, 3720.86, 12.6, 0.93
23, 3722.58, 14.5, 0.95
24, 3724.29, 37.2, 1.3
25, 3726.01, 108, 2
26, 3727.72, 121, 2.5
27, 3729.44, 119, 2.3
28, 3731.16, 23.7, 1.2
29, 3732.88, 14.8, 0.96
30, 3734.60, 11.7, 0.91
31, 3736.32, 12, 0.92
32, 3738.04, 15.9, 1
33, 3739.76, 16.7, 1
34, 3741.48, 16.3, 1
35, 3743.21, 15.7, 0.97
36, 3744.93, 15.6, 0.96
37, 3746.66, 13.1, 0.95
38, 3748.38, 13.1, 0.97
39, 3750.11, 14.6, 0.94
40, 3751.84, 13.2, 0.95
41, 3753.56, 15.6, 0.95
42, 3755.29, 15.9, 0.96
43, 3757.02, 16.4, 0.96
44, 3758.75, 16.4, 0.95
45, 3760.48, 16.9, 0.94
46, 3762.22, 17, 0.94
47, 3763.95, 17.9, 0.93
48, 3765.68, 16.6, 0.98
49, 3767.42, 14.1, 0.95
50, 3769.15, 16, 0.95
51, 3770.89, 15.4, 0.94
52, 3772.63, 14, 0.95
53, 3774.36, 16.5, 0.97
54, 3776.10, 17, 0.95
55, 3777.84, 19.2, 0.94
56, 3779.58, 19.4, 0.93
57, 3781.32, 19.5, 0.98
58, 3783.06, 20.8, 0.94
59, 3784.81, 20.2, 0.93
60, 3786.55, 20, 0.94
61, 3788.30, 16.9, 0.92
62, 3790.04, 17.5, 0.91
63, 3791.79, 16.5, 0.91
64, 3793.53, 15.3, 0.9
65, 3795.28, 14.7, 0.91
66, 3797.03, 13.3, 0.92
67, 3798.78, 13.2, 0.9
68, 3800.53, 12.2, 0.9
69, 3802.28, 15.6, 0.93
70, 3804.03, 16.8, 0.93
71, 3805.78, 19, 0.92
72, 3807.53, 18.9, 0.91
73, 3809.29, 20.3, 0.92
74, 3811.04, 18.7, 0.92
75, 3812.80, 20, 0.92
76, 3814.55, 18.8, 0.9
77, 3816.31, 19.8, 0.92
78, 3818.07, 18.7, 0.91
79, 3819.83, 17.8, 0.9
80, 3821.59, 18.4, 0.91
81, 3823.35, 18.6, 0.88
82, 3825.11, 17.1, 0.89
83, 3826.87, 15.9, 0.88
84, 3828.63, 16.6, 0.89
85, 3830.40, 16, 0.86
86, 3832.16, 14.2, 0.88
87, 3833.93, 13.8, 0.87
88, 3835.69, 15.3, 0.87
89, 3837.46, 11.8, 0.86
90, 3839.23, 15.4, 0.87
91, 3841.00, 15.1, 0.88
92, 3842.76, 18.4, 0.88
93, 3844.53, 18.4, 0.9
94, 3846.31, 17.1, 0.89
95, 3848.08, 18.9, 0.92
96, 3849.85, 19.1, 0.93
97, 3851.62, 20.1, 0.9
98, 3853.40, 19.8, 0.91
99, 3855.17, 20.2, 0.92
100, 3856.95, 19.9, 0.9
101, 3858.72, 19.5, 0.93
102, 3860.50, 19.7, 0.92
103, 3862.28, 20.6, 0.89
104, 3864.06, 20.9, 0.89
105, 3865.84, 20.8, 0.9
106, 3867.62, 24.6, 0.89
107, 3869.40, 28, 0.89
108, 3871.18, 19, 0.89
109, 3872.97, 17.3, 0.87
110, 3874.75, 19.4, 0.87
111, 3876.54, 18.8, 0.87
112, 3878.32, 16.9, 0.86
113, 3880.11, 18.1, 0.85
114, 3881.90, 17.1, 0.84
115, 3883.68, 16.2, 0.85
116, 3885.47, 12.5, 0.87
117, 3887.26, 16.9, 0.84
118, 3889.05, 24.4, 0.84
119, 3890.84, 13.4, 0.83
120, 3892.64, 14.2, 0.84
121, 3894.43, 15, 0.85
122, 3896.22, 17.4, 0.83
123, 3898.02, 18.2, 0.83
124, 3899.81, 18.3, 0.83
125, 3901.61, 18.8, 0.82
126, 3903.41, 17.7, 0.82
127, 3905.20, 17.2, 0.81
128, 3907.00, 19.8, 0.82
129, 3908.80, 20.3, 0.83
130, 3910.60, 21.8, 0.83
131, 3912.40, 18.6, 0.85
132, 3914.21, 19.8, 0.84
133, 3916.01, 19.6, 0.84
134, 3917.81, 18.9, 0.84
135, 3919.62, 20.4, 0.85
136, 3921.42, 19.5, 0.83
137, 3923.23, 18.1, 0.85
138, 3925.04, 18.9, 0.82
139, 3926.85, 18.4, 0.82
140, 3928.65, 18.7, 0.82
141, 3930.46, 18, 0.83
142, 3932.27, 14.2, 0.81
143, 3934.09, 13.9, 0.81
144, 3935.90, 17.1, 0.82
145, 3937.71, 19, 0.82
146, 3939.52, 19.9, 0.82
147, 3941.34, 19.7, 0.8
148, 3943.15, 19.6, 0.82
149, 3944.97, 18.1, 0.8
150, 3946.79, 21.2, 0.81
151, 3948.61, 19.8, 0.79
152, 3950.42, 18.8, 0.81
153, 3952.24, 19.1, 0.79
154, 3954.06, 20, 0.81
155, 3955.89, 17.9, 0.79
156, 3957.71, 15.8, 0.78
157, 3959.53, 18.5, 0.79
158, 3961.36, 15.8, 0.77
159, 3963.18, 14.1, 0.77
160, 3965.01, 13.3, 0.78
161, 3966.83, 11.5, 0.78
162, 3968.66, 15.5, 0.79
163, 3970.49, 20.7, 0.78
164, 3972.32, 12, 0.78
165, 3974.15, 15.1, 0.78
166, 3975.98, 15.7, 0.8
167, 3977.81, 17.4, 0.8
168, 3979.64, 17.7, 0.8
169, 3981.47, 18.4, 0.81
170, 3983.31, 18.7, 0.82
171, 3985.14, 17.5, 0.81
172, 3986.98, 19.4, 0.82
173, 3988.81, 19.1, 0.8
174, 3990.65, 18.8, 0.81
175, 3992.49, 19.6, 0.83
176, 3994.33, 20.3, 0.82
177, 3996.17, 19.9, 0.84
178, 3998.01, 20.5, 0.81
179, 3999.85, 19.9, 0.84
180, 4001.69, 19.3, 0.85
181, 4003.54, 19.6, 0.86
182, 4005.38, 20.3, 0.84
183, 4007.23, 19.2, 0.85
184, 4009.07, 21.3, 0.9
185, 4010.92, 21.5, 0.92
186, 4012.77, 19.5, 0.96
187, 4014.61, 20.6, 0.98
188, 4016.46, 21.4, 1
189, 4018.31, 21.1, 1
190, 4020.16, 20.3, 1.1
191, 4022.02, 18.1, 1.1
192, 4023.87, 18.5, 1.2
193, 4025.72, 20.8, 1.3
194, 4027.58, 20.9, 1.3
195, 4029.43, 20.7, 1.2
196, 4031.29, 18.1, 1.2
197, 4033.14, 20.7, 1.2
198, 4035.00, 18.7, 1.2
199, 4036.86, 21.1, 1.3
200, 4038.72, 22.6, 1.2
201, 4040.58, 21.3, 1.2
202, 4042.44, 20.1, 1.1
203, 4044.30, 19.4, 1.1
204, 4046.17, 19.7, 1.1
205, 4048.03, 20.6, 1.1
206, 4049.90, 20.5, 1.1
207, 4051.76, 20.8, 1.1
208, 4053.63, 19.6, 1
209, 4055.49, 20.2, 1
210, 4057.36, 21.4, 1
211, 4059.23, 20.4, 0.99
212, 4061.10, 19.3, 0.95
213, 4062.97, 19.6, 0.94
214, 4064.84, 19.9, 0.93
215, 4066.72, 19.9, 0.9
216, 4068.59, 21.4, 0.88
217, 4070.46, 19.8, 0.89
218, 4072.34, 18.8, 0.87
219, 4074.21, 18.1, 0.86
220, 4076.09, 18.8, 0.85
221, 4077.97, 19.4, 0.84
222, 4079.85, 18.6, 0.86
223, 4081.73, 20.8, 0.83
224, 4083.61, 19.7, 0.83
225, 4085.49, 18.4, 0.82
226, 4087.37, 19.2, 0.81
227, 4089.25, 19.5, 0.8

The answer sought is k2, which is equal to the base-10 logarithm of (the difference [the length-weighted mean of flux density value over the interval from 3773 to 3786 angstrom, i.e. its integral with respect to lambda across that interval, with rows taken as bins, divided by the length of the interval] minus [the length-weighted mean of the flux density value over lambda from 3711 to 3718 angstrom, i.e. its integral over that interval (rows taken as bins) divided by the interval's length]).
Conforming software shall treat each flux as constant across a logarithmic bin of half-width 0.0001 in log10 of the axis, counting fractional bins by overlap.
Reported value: 0.6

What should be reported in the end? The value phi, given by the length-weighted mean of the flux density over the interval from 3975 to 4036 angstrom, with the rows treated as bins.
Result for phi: 19.5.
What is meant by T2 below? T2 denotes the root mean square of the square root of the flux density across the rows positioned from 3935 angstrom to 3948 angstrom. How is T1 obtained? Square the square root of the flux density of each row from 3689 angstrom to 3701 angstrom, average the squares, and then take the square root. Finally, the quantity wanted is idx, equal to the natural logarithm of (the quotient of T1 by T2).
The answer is -0.13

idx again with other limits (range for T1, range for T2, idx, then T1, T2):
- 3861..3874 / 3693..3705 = 0.22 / 4.6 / 3.74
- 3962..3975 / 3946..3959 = -0.13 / 3.8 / 4.35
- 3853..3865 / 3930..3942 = 0.07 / 4.5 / 4.17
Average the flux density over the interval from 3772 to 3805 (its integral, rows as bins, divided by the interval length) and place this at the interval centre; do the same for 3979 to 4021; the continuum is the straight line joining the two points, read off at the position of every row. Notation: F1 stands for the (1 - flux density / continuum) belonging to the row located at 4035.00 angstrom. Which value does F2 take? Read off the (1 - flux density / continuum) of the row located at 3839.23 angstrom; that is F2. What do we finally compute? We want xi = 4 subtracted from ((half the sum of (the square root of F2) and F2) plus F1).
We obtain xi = -3.69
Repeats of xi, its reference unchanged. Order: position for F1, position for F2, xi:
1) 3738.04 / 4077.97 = -3.82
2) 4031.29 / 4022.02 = -3.69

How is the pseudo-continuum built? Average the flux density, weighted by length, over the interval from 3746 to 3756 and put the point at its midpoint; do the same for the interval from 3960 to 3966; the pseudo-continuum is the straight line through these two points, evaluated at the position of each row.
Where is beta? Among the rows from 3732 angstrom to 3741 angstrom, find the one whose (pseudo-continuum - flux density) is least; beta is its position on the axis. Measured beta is 3739.76 angstrom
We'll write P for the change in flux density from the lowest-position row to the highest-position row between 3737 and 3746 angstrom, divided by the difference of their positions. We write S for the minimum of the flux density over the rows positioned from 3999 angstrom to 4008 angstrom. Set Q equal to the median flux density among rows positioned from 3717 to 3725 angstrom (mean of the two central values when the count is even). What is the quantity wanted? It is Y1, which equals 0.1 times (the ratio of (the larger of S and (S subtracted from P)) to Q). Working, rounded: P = 0.0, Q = 14.7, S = 19.2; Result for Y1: 0.131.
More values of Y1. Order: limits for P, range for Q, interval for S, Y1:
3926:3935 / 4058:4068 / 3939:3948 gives 0.091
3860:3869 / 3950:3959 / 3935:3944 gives 0.091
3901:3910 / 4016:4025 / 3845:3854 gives 0.084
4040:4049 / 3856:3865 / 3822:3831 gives 0.080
